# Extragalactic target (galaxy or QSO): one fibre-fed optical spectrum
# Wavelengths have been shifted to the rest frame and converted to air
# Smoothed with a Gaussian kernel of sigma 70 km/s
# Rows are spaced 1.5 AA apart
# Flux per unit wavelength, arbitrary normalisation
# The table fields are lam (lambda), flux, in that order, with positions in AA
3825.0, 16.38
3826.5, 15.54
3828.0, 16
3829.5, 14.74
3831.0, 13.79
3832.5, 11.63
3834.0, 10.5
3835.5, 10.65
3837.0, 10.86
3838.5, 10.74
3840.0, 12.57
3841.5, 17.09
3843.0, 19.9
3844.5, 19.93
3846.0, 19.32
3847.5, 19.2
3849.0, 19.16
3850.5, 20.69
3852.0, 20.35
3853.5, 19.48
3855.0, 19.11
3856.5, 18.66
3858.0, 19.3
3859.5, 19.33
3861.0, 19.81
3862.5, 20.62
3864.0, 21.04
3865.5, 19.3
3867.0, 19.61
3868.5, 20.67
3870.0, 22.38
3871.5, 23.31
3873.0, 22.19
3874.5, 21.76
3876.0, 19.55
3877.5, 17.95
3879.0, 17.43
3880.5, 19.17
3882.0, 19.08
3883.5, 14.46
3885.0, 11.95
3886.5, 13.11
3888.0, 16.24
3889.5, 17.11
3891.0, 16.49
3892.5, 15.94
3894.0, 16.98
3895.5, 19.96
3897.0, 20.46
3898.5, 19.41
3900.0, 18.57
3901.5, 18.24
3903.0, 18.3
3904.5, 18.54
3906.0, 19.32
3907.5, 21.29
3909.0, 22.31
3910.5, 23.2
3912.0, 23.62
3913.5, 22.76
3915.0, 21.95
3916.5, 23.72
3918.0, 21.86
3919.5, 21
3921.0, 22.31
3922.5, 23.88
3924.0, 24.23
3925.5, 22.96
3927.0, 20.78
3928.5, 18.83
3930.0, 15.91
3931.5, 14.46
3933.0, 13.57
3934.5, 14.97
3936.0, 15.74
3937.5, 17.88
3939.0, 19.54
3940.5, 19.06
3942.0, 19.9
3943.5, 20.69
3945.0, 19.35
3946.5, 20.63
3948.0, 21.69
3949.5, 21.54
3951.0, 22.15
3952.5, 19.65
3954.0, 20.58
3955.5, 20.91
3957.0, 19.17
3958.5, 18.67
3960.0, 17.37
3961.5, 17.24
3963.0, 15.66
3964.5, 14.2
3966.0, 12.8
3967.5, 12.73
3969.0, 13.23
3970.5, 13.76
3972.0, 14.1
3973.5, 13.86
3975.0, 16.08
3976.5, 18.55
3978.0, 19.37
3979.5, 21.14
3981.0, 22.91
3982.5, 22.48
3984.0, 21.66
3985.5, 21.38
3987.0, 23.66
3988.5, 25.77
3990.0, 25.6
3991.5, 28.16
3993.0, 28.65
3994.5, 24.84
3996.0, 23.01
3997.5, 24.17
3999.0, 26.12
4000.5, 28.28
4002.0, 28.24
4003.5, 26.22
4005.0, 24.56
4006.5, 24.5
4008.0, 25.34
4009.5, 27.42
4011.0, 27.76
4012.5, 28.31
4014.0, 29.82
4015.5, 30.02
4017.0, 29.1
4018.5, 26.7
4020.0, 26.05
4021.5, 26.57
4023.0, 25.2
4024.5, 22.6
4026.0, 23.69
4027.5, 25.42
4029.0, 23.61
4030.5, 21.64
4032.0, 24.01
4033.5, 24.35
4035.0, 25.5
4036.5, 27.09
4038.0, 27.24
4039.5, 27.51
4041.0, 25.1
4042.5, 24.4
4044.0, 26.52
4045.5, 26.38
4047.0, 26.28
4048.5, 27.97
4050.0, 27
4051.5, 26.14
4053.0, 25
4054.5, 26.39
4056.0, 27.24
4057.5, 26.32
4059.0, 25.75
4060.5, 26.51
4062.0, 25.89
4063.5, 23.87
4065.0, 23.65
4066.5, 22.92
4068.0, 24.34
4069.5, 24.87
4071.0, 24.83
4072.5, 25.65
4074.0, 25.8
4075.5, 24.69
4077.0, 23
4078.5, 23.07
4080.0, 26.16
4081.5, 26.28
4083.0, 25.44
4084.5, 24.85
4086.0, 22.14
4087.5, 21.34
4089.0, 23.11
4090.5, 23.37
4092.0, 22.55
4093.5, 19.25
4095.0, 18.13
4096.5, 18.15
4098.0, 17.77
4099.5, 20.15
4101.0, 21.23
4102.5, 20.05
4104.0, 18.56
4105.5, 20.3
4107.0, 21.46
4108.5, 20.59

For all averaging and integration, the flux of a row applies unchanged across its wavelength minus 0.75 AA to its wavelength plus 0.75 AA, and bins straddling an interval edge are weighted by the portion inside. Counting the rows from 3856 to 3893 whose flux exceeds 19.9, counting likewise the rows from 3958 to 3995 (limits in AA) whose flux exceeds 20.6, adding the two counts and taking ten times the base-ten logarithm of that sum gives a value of 12.6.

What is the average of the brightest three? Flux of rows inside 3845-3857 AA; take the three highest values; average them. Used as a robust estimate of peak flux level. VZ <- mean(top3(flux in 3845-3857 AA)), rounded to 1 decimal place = 20.2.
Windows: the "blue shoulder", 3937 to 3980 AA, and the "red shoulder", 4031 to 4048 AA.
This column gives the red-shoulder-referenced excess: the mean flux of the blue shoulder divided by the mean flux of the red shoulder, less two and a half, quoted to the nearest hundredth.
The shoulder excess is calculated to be -1.80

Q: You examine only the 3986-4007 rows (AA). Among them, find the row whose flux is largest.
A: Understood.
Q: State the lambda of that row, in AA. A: 3993.0 AA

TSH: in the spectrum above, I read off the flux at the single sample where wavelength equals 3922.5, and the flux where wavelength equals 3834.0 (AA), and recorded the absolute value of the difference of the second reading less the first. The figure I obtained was 13.4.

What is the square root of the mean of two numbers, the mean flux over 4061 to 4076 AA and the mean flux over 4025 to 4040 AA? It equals 4.98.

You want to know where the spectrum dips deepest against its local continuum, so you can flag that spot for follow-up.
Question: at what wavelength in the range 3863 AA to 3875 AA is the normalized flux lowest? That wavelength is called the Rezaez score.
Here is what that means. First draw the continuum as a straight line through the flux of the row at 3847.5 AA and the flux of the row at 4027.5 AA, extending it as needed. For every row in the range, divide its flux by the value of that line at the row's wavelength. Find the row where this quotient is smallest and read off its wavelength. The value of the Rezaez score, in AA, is 3865.5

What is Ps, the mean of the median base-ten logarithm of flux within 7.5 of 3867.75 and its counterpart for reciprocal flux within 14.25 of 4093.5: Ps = 0.683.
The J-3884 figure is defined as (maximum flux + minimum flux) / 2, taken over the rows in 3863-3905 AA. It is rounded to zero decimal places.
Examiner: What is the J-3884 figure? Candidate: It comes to 18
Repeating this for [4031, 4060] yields 26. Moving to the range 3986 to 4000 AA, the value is 26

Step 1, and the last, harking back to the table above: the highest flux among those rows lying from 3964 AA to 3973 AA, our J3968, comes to 14.2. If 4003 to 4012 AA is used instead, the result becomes 27.76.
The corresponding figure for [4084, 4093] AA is 24.85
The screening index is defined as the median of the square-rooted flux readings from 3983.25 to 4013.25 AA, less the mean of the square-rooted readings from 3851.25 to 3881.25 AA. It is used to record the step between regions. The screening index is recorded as 0.59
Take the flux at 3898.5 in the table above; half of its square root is 2.20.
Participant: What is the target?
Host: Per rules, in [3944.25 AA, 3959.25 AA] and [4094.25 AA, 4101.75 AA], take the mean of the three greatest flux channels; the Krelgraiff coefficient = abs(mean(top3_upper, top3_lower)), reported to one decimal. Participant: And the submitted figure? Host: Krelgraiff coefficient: 20.8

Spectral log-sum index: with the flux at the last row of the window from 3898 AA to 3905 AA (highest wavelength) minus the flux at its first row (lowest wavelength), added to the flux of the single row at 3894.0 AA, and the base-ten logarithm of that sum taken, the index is 1.21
